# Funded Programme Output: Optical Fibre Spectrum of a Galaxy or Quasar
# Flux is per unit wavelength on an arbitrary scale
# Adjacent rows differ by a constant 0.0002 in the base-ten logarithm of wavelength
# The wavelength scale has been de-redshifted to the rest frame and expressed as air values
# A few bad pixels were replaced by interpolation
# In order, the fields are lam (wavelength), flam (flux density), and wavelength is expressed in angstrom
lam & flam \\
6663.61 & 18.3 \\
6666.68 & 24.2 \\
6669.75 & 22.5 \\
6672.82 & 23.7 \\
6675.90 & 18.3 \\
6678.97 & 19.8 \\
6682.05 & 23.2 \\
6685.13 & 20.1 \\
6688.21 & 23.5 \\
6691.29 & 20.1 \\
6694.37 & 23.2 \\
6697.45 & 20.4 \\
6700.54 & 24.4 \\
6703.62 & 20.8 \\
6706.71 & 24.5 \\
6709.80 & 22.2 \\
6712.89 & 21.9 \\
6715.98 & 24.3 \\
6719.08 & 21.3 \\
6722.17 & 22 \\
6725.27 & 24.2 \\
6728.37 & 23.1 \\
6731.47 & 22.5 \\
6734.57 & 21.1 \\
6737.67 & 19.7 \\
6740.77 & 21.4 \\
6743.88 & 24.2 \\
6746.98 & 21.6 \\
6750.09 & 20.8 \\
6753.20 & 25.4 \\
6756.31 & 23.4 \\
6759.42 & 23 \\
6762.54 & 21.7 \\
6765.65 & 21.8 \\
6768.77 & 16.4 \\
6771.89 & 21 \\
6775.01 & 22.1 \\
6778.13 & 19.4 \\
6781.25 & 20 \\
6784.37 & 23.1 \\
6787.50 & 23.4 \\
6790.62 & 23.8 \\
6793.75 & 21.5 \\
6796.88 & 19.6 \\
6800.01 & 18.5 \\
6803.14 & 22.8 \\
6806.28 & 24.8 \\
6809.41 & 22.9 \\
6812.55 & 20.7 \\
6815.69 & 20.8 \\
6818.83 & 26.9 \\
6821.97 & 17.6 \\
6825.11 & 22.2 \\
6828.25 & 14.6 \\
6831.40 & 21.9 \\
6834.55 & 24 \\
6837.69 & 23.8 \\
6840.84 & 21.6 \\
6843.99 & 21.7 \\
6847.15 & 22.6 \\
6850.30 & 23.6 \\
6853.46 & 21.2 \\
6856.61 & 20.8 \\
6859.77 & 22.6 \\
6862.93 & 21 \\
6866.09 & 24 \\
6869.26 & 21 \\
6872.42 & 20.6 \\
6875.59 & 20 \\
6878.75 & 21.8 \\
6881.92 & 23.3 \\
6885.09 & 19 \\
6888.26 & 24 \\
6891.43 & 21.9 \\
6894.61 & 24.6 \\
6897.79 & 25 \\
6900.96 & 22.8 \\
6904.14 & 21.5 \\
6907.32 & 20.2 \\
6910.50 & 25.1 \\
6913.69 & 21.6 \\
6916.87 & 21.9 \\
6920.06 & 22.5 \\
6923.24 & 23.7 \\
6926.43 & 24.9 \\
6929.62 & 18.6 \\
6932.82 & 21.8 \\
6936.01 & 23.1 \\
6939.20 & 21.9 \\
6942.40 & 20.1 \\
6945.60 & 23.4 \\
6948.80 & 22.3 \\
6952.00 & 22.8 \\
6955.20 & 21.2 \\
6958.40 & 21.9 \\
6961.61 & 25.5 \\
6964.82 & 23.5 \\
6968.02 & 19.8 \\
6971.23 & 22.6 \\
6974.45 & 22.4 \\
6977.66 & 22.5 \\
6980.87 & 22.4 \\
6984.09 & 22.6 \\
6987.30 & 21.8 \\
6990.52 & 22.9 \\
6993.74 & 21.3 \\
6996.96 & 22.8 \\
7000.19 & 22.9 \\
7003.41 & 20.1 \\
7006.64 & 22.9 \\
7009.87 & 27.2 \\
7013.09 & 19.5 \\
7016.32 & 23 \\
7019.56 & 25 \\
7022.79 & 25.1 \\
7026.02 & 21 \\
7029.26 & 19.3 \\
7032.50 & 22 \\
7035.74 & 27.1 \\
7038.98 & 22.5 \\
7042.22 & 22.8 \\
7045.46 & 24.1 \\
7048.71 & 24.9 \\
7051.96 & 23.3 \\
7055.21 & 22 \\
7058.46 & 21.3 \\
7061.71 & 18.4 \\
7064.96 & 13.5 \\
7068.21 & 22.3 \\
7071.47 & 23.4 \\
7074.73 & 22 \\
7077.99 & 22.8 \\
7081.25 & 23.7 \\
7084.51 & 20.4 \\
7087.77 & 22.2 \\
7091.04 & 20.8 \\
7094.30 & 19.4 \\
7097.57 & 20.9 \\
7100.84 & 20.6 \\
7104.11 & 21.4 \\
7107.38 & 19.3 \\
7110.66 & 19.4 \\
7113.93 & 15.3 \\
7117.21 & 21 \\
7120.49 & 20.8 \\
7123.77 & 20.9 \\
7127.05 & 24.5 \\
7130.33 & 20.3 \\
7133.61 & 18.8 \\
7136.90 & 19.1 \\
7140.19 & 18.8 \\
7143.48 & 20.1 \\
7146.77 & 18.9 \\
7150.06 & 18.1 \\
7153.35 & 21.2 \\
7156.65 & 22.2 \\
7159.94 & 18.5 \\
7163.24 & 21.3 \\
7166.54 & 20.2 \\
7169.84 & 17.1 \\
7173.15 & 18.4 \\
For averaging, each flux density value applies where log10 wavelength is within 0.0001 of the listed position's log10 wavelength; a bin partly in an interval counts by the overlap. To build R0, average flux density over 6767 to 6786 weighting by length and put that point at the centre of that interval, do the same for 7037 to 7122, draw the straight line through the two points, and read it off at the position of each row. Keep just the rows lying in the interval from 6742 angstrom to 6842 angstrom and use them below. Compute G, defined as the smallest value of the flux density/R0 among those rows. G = 0.71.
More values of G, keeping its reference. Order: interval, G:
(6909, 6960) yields 0.90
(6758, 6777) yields 0.81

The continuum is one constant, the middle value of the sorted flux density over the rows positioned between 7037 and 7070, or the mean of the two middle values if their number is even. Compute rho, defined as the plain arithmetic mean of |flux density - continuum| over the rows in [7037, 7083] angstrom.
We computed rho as 1.66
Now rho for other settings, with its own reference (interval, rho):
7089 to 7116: 2.76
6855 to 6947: 1.47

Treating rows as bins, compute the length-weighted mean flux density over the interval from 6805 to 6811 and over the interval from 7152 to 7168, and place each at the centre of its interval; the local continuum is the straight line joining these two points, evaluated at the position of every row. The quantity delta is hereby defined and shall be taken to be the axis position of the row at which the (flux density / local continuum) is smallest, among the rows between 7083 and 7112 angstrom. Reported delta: 7094.30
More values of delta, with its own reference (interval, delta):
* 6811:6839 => 6828.25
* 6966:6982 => 6968.02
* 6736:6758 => 6737.67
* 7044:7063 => 7061.71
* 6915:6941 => 6929.62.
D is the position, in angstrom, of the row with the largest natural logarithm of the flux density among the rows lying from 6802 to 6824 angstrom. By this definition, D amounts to 6818.83 angstrom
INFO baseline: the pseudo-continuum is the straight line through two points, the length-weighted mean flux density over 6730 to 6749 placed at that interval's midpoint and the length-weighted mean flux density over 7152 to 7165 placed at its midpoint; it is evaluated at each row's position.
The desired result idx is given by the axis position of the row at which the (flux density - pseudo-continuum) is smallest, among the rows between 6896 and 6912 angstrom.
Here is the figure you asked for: 6907.32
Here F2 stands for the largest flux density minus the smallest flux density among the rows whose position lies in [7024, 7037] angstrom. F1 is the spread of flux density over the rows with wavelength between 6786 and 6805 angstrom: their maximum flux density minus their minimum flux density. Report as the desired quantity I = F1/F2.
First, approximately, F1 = 5.3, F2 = 7.8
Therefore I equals 0.68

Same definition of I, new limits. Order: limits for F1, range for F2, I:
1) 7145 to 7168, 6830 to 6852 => 1.71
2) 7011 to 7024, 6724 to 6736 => 1.81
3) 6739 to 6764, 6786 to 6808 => 0.73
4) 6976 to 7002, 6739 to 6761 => 0.35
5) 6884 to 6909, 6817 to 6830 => 0.49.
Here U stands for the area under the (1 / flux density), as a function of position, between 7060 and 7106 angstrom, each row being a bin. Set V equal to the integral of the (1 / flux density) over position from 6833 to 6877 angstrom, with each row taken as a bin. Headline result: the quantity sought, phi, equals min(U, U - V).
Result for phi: 0.2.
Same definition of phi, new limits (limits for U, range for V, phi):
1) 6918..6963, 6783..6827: 0.0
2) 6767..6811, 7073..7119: -0.2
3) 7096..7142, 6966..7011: 0.3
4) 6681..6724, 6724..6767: 0.0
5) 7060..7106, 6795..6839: 0.2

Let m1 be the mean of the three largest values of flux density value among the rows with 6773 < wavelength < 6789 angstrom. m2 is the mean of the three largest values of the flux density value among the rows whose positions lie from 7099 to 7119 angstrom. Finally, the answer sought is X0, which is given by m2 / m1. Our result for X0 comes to 0.92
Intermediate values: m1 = 22.9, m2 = 21.0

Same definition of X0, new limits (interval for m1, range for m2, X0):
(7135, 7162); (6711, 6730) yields 1.13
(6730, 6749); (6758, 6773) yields 0.97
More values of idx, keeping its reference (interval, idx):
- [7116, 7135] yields 7133.61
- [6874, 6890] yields 6885.09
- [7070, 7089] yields 7084.51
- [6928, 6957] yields 6929.62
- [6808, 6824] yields 6821.97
